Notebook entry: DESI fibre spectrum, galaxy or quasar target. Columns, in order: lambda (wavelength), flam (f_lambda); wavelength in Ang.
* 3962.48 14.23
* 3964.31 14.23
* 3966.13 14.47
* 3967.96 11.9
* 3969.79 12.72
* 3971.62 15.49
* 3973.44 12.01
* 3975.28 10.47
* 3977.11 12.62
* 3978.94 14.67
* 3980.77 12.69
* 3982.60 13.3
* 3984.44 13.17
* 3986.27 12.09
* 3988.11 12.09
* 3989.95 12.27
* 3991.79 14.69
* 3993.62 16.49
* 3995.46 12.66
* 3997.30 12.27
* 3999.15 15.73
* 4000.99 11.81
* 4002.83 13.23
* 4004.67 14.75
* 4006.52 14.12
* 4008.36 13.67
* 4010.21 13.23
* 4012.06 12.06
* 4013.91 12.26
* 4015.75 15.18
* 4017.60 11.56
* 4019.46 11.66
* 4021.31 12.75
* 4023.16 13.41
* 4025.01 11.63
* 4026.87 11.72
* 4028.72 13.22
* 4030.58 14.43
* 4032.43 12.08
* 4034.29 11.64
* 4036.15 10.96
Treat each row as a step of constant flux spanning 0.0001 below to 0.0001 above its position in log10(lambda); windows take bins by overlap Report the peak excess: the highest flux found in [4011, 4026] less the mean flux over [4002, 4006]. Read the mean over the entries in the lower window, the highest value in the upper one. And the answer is 1.2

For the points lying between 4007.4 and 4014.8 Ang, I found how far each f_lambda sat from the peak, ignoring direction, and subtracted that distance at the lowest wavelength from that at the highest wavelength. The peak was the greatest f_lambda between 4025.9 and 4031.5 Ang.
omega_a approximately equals 1.4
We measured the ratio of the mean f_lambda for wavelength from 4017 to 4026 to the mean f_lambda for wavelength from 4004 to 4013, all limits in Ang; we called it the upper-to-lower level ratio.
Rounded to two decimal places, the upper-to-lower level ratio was 0.90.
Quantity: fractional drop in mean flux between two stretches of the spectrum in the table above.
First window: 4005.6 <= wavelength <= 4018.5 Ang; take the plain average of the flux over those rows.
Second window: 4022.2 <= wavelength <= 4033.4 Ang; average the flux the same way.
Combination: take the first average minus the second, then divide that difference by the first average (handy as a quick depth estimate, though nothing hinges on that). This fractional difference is 0.03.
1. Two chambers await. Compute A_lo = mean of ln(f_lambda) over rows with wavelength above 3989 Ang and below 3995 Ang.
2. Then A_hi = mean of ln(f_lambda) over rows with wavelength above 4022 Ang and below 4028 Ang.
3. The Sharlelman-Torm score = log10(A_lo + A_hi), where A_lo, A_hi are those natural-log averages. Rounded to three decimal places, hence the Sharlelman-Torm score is 0.713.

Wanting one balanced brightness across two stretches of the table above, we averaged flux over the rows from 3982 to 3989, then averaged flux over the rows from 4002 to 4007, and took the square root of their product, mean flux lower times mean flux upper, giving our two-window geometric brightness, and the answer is 13.3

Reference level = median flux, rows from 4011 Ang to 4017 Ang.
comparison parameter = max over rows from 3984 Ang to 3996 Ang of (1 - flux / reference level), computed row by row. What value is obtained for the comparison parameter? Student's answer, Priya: 0.01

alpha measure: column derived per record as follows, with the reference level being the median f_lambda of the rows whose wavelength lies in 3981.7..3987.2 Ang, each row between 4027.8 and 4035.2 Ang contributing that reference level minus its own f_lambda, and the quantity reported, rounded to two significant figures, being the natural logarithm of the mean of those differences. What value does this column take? -1.1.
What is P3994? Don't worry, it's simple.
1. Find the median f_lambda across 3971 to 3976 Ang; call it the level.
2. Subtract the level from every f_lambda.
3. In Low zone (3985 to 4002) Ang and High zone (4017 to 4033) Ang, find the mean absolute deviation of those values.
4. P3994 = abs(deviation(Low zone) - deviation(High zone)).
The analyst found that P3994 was 0.68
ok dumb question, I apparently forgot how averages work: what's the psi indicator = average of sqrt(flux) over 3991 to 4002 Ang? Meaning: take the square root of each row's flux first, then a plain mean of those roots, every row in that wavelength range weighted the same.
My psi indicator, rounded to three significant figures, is 3.73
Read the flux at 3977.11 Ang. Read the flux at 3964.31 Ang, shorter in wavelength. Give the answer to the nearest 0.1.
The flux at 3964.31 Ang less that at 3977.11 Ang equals 1.6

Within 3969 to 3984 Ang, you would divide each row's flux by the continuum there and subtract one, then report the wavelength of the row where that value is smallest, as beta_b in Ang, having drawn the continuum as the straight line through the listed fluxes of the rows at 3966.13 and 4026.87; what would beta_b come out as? 3975.28 Ang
